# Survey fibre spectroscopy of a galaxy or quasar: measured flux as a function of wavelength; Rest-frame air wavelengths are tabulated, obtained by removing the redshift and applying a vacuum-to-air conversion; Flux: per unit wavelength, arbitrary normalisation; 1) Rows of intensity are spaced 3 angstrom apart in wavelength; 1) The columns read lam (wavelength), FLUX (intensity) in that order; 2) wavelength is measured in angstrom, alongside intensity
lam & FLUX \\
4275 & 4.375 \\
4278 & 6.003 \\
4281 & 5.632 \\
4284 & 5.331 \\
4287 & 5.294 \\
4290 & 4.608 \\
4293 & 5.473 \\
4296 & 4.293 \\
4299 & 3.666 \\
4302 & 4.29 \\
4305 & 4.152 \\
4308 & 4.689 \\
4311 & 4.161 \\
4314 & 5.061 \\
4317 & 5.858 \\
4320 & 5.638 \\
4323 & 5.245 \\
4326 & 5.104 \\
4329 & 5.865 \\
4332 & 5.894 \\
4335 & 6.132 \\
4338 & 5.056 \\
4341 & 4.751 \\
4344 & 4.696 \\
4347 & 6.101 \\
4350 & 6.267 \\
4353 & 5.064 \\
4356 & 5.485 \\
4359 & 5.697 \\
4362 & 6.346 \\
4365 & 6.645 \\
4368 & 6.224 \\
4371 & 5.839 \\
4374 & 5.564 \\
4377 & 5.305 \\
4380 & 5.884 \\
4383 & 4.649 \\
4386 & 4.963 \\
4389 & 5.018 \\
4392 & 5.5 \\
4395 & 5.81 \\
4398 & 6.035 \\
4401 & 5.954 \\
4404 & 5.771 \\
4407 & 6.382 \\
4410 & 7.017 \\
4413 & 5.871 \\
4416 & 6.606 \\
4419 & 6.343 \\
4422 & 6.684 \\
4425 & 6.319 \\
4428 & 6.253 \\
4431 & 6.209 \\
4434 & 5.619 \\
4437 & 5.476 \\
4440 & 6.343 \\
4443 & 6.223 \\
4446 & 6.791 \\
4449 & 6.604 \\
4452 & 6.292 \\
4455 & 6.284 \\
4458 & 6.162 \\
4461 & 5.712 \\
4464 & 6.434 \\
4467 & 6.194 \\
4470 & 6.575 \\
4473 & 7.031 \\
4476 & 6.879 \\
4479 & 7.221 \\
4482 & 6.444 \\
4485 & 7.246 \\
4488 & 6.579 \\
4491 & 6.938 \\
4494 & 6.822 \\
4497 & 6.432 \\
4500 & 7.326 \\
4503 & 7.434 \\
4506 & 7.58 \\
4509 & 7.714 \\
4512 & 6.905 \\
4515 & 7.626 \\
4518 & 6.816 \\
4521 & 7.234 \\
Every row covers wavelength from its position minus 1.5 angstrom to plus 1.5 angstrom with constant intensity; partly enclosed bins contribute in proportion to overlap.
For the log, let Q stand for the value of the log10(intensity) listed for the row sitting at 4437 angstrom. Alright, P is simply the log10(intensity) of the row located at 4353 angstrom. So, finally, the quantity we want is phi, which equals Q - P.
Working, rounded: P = 0.70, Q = 0.74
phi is 0.03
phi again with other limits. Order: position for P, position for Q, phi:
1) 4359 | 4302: -0.12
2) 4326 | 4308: -0.04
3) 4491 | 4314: -0.14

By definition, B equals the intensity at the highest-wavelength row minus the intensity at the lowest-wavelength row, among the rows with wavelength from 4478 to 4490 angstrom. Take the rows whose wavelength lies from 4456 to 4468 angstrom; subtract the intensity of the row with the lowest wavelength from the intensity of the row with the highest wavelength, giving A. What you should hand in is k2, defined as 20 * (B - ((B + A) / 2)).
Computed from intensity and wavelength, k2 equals -7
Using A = 0.0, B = -0.6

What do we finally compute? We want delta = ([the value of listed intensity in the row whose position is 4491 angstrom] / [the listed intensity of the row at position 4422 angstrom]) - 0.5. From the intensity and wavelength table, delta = 0.54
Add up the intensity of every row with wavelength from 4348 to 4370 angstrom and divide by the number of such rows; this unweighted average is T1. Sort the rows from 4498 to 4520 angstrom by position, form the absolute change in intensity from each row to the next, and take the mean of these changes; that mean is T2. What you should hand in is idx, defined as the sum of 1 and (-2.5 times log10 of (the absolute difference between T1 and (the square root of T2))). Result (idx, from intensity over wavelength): -0.81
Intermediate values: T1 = 6.0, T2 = 0.45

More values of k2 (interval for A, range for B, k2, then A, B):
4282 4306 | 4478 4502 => 13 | -1.2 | 0.1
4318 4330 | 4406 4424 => 1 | 0.2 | 0.3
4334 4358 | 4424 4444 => 6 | -0.6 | -0.1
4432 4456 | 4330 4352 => -3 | 0.7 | 0.4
